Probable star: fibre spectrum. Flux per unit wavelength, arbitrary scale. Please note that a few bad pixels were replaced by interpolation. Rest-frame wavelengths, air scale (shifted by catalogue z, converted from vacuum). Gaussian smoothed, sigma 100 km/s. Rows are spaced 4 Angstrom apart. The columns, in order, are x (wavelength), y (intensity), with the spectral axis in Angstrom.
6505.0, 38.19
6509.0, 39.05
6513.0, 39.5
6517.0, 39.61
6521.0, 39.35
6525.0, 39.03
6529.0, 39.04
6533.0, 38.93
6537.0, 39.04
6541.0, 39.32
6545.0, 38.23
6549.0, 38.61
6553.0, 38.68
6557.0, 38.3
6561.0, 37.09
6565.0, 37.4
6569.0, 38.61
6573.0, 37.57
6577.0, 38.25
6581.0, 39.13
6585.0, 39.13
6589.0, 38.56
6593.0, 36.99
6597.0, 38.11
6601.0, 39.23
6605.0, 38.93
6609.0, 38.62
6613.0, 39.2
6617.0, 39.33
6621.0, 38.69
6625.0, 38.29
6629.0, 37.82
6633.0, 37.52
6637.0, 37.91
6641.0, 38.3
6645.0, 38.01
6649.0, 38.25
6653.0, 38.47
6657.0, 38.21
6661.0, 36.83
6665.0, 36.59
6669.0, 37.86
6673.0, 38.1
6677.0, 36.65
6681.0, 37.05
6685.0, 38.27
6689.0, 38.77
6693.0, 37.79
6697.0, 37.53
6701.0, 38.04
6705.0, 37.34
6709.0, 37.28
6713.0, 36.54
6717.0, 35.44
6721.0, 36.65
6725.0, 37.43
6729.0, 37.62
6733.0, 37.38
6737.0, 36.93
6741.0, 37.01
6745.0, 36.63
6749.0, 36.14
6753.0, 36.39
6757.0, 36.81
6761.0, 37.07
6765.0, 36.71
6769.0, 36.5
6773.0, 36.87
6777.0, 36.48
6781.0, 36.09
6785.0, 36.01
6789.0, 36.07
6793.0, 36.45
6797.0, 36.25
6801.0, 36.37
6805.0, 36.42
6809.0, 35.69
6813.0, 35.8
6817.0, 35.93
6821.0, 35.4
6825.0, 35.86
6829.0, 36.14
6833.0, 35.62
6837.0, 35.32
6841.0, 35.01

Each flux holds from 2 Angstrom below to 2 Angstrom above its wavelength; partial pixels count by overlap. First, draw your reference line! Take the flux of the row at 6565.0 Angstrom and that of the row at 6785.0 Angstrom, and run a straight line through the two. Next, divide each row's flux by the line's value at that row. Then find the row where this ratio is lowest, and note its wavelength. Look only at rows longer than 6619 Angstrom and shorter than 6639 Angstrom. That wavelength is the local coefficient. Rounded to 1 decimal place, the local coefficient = 6633.0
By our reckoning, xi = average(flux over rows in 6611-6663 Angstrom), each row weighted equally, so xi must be 38.2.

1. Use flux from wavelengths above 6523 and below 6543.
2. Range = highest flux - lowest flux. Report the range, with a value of 0.39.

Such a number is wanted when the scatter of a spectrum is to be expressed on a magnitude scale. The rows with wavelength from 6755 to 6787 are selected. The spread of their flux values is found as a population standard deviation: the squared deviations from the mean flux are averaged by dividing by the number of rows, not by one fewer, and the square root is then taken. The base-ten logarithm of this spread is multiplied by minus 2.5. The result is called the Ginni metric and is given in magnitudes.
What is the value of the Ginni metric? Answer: 1.1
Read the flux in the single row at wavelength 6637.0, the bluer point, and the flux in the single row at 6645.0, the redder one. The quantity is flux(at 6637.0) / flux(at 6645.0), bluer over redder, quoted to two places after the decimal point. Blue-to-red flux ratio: 1.00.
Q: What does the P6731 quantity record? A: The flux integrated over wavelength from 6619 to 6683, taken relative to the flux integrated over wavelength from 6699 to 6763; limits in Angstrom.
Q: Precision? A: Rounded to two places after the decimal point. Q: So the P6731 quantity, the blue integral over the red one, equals 1.02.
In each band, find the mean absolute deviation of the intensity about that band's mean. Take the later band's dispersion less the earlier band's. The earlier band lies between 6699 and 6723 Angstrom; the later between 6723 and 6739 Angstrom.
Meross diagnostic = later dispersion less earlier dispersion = -0.5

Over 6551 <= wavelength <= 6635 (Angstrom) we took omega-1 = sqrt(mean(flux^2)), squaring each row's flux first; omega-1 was 38.4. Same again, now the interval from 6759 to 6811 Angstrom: 36.4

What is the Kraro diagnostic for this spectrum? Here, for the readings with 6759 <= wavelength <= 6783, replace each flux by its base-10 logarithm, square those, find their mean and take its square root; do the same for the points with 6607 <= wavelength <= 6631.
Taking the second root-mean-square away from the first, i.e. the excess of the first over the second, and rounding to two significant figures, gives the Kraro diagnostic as -0.024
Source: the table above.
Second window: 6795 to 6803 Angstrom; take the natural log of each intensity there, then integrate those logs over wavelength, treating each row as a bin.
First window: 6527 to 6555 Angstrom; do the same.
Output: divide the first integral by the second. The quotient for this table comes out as 3.6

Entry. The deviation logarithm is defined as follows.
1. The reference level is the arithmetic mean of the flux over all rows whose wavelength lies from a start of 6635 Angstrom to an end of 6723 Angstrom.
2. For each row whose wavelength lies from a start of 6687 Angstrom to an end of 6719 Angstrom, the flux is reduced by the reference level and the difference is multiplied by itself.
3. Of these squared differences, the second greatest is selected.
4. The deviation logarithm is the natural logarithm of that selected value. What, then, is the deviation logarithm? 0.41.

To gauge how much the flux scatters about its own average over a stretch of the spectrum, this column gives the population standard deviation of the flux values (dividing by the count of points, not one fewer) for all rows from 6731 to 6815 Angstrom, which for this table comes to 0.43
